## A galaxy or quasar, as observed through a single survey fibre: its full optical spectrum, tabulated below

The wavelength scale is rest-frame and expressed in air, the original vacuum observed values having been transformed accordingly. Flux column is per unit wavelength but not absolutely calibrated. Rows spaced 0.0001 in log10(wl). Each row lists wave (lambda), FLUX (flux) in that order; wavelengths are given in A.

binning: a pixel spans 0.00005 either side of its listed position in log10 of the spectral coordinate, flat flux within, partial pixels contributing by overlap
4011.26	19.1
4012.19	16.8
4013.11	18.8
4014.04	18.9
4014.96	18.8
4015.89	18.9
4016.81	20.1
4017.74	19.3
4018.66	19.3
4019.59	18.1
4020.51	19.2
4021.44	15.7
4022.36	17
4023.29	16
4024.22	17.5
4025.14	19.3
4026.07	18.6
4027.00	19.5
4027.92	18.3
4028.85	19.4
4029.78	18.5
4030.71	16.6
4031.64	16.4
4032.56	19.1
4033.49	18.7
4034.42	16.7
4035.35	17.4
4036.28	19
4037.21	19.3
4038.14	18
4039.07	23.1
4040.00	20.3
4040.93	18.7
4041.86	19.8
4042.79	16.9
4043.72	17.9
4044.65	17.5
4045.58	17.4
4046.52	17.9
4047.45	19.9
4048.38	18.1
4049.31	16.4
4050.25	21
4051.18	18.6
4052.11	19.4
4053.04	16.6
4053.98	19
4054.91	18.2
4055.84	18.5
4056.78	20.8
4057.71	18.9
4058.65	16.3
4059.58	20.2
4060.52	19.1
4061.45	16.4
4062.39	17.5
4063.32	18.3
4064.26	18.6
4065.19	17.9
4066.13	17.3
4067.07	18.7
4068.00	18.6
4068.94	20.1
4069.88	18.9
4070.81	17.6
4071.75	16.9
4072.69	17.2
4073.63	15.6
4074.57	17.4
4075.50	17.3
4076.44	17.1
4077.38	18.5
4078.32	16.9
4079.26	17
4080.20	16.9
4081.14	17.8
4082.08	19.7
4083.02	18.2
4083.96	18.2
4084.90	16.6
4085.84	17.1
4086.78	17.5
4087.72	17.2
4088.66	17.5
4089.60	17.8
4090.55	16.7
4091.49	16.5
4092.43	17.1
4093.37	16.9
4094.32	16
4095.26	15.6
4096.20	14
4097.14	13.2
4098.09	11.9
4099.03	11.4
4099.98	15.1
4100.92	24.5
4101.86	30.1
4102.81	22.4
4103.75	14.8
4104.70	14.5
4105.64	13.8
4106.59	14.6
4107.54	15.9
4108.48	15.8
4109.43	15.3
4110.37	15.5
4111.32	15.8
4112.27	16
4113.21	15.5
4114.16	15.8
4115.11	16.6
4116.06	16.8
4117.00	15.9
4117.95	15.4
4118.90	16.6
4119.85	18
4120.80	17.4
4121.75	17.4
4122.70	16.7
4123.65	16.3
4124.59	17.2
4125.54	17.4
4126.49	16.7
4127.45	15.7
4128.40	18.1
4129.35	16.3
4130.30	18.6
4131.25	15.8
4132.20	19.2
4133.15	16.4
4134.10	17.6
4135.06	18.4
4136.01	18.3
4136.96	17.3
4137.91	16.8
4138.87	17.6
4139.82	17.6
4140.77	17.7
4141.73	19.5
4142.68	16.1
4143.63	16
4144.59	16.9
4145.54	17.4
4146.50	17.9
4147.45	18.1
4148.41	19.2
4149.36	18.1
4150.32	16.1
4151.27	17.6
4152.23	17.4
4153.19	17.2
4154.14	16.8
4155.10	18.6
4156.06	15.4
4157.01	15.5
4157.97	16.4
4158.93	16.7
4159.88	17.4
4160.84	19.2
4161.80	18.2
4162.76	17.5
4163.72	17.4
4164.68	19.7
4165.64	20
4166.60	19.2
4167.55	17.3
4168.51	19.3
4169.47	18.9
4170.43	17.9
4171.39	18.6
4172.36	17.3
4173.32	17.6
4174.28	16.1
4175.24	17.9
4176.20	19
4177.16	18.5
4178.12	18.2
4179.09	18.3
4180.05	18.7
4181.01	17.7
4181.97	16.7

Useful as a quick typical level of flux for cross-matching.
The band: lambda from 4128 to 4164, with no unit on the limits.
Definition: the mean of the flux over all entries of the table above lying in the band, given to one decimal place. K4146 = 17.4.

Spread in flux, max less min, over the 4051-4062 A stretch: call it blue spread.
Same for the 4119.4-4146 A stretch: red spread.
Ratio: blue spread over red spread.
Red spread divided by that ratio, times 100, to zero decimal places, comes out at 321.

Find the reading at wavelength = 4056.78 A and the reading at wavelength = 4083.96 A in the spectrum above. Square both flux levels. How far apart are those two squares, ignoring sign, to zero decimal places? 101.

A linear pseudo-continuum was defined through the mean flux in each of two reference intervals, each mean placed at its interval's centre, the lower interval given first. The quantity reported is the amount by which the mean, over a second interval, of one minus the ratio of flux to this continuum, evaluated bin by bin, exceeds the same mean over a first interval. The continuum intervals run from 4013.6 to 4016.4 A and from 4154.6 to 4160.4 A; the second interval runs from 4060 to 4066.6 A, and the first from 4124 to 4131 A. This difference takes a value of 0.01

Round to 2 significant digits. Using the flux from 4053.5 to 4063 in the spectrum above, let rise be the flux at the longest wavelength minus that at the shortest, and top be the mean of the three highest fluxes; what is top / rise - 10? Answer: -23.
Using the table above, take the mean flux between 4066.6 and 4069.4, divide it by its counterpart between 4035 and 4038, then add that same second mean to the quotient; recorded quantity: 19.6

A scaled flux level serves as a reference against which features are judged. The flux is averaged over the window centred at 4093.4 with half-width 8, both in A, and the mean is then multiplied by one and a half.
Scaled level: 24.4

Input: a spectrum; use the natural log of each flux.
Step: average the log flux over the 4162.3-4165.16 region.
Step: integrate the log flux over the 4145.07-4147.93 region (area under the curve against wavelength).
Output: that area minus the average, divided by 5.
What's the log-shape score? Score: 1.07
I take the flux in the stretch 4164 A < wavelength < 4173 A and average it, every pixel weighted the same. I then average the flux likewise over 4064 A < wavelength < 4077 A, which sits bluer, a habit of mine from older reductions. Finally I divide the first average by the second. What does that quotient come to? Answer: 1.05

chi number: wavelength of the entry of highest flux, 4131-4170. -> 4165.64 A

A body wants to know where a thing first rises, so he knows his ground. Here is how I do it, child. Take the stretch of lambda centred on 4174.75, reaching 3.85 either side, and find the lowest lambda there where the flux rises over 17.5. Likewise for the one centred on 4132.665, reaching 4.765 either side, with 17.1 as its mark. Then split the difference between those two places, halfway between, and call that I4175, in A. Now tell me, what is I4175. 4149.9 A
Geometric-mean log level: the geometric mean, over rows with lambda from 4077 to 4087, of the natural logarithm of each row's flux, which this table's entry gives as 2.87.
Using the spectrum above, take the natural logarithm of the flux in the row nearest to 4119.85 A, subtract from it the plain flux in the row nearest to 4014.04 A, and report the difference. -16.0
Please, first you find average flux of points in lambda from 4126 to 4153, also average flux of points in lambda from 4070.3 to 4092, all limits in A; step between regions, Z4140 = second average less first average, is -0.1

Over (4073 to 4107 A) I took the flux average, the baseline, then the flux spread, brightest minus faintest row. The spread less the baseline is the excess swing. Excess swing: 1.7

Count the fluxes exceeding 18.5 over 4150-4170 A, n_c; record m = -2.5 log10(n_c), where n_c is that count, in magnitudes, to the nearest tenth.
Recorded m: -2.1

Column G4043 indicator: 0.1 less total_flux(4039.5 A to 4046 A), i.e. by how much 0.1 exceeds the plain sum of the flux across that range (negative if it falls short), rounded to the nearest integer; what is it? -128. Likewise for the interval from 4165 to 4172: -131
